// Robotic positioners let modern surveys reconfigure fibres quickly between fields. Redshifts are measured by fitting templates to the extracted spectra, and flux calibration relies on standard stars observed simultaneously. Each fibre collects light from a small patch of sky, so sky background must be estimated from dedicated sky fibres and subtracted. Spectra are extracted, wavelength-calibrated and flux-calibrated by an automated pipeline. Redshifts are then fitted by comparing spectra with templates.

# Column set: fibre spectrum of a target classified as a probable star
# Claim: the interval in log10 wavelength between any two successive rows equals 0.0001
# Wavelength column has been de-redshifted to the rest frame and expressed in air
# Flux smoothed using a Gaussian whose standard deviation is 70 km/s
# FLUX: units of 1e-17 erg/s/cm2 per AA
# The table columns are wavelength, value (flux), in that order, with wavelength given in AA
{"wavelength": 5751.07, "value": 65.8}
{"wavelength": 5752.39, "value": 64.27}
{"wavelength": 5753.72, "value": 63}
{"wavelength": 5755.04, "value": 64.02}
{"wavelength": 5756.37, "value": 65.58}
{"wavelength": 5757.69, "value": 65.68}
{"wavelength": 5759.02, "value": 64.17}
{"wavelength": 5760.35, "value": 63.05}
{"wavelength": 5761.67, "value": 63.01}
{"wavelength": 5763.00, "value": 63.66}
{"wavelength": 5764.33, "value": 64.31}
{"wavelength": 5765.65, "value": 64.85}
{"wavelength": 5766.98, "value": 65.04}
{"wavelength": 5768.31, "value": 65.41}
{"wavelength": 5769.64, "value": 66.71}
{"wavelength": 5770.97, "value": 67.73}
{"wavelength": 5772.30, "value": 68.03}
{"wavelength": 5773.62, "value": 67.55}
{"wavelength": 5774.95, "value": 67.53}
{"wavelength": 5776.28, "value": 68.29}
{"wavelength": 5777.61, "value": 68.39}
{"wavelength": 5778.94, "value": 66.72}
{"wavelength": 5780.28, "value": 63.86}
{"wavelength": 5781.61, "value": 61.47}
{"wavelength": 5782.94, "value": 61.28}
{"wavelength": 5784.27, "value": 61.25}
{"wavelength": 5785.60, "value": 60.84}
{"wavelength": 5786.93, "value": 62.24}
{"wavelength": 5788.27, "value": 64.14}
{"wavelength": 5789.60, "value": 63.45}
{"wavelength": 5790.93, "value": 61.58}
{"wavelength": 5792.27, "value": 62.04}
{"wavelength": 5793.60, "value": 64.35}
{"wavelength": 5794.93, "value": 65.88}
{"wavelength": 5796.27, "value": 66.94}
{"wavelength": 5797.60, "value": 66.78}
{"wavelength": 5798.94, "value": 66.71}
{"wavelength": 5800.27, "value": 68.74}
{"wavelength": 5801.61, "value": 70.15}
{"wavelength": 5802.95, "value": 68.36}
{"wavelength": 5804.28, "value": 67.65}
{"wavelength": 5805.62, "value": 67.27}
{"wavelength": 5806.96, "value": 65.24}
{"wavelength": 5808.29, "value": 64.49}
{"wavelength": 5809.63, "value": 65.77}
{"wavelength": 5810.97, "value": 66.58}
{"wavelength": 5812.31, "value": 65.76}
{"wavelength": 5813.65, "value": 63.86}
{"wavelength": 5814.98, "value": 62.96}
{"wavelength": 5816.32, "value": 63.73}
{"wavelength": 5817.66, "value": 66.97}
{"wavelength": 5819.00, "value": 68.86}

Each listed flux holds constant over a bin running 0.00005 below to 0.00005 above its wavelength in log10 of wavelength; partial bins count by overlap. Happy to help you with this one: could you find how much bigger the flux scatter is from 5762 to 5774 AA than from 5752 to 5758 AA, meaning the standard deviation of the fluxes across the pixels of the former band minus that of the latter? 0.5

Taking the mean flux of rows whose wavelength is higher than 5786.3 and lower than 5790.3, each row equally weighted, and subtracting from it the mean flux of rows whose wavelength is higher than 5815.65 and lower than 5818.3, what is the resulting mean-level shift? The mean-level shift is -2.1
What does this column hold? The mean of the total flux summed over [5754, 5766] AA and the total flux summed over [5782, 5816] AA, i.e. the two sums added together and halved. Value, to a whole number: 1101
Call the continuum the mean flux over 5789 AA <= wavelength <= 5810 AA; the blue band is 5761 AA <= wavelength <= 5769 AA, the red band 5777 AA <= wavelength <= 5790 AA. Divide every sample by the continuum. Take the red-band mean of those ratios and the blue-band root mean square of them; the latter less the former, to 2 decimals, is 0.02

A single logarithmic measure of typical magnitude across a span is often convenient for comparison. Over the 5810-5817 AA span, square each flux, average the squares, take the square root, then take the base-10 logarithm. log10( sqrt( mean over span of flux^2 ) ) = 1.81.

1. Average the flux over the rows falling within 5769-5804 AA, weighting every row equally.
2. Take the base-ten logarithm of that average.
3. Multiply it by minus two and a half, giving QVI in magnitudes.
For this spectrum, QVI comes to -4.54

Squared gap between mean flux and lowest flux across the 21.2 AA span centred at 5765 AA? 5.7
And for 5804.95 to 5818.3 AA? 5.3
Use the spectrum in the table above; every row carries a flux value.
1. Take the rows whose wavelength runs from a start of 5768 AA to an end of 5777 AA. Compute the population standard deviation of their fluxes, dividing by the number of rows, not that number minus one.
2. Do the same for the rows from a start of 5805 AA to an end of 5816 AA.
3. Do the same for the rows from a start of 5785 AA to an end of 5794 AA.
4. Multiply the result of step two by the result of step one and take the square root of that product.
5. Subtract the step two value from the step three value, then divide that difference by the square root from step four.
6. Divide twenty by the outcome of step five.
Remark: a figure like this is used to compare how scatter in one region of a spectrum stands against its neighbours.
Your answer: -238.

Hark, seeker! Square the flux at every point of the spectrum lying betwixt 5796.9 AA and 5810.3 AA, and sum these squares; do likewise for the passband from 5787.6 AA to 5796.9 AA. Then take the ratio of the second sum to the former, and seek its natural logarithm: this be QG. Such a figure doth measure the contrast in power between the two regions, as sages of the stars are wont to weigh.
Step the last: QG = -0.45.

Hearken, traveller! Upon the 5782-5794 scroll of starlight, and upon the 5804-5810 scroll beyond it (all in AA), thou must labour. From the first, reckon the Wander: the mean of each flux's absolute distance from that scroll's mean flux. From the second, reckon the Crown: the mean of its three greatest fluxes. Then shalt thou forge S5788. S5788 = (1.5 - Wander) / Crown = 0.006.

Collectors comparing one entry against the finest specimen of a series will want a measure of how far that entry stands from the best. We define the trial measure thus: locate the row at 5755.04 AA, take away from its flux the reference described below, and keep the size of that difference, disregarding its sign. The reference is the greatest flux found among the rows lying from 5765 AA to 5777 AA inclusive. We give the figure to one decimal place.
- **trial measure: 4.3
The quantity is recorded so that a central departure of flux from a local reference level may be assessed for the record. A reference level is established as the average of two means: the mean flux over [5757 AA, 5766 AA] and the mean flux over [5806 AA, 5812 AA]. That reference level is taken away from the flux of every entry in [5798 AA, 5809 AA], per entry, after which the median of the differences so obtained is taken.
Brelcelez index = 2.6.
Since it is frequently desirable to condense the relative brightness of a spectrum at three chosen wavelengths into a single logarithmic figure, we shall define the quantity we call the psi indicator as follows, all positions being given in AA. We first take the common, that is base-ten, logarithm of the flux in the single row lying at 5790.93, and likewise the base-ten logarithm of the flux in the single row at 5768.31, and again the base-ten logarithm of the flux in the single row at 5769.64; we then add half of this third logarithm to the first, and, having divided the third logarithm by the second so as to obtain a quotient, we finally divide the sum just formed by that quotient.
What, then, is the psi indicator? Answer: 2.69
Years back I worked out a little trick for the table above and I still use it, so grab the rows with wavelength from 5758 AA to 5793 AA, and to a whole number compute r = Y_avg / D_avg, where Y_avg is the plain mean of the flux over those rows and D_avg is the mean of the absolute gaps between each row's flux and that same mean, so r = 31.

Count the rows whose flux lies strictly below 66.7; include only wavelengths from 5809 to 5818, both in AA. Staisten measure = 6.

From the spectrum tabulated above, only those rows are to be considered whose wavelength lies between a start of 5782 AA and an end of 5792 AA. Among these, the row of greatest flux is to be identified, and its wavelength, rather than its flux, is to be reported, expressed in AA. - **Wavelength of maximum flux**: 5788.27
